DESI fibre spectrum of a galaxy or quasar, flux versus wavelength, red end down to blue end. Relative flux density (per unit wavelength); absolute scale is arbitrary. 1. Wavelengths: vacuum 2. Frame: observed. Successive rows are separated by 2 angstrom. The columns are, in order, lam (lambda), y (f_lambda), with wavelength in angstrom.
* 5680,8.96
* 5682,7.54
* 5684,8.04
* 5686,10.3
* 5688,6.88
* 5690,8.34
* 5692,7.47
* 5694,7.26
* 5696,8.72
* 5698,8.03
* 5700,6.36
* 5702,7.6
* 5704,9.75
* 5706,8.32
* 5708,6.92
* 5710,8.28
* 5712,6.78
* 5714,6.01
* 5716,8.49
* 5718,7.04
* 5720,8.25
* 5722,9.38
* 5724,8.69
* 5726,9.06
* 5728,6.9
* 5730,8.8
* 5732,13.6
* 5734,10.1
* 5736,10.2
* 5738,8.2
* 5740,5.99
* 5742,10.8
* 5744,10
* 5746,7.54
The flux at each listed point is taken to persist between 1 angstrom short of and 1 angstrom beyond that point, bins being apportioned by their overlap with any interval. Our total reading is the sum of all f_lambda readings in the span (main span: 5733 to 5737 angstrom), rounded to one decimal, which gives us 20.3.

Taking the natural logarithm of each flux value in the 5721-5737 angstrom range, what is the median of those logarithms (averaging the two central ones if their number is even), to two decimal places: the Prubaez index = 2.22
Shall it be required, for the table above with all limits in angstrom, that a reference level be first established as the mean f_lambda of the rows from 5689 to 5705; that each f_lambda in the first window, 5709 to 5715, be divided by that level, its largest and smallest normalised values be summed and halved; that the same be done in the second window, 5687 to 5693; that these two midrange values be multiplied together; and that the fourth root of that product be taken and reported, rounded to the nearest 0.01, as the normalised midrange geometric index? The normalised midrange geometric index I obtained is 0.96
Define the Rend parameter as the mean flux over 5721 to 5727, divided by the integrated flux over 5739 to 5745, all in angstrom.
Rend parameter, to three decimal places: 0.169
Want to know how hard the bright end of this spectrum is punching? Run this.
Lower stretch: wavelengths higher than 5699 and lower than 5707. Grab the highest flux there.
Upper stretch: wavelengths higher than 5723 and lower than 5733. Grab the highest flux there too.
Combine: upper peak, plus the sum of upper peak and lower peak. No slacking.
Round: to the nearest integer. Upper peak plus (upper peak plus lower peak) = 37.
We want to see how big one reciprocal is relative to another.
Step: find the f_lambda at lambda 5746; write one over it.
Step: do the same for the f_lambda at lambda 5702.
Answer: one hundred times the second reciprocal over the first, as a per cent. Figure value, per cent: 99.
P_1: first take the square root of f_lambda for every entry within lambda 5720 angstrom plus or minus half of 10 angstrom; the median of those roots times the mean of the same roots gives 8.4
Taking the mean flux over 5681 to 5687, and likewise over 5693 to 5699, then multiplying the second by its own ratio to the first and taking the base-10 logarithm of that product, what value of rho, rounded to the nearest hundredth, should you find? 0.87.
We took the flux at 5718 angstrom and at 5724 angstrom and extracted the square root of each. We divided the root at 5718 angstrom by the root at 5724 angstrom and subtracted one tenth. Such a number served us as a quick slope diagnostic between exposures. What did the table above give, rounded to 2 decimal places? 0.80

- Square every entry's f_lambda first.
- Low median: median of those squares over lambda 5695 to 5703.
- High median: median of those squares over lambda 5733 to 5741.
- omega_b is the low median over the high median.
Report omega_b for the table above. 0.72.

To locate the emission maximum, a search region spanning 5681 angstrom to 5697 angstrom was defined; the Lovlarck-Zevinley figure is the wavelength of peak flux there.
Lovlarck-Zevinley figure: 5686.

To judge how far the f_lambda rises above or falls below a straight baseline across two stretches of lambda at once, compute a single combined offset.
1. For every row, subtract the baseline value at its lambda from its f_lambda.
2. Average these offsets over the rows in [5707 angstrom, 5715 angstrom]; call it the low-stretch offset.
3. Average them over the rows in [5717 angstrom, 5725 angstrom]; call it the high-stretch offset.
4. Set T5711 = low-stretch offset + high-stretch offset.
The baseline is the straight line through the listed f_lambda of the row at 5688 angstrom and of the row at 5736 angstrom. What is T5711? -2.3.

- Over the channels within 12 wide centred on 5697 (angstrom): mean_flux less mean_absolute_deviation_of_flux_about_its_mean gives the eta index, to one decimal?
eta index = 7.0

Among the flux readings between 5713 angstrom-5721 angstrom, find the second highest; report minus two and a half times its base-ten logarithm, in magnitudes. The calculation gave -2.29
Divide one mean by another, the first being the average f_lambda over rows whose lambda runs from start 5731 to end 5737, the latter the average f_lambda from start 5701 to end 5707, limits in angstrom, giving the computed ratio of 1.32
